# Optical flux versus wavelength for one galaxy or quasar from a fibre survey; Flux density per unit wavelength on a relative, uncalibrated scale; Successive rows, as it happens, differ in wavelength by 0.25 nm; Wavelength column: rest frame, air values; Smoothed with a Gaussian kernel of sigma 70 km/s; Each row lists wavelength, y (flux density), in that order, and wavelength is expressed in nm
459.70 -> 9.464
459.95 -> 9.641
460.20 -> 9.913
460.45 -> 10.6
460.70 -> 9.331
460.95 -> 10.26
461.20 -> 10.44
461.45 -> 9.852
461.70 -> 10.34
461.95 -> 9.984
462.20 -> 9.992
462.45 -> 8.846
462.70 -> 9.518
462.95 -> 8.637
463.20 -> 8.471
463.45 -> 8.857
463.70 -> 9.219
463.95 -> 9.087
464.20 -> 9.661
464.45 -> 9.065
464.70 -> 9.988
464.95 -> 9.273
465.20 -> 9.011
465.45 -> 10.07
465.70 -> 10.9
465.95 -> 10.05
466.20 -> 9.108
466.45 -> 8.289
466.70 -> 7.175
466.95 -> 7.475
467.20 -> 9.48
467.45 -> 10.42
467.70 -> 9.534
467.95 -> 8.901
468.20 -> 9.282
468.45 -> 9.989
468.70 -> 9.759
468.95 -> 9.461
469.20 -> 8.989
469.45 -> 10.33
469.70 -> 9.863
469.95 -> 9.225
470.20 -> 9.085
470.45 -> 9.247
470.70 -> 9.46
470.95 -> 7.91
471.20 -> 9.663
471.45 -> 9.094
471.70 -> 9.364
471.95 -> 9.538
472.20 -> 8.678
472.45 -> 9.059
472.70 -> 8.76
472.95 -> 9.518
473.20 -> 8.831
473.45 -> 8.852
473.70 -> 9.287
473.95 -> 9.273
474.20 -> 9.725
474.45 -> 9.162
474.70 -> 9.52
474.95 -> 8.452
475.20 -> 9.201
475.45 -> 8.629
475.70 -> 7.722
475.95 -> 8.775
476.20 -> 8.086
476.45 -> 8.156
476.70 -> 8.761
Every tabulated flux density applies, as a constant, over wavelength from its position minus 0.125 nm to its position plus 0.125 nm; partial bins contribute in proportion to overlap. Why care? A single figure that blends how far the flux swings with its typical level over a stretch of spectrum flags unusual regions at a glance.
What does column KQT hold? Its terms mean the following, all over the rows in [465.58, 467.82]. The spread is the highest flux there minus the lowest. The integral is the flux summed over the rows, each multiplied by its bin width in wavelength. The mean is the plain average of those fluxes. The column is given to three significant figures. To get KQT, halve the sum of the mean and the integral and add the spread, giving 18.6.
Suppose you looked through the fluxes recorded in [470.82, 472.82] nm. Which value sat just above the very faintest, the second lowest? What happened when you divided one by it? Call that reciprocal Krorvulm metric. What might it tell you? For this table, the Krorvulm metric 0.115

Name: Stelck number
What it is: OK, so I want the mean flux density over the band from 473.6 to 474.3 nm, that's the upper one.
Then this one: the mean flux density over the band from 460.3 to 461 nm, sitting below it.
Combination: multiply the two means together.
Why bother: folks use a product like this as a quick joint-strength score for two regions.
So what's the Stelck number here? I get 95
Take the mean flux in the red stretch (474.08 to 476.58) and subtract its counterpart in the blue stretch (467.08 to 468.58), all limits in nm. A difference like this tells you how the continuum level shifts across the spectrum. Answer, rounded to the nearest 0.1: -0.9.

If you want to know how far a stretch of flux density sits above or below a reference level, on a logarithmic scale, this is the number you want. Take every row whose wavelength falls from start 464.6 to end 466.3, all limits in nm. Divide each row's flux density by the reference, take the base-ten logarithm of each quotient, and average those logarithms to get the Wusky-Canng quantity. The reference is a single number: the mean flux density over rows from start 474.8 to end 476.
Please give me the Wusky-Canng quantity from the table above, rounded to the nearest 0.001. 0.057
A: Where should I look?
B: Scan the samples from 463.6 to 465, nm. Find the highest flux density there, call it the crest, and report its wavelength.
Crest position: 464.70 nm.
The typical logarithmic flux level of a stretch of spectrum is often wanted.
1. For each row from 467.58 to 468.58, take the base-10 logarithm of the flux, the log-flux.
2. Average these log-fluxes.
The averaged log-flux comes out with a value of 0.974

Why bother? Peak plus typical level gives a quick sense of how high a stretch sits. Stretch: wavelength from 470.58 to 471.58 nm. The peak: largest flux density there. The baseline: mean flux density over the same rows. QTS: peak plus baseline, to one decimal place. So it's 18.7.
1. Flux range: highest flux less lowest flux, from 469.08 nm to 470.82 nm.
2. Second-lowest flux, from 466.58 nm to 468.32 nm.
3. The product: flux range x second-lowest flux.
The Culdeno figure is 10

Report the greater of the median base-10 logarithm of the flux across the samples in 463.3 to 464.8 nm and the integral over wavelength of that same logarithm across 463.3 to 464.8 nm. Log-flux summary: 1.45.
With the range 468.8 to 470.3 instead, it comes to 1.47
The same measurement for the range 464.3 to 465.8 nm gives 1.48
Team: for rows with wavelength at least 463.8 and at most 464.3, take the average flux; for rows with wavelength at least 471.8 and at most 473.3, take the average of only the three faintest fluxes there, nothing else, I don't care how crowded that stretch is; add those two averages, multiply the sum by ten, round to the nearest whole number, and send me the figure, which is 181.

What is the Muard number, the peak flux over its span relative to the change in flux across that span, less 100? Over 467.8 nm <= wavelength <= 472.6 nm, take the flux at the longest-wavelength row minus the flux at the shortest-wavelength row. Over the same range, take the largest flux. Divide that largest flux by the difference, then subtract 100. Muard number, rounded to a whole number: -35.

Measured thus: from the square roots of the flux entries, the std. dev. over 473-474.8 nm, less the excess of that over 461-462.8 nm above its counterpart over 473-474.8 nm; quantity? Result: 0.02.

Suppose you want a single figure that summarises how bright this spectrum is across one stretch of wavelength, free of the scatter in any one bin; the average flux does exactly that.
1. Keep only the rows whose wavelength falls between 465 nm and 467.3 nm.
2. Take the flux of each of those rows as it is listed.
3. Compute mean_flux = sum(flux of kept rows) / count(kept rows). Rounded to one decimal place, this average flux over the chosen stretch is 9.1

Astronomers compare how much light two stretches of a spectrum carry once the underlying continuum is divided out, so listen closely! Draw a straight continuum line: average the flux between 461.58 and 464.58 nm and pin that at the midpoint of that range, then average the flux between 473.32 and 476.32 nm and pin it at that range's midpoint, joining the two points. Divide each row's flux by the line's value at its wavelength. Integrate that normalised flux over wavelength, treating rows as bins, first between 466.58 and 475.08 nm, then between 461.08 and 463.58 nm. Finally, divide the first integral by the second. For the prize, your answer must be 3.4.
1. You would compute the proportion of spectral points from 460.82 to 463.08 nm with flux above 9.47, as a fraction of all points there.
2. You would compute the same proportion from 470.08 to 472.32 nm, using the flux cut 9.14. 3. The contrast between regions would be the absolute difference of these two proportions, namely 0.22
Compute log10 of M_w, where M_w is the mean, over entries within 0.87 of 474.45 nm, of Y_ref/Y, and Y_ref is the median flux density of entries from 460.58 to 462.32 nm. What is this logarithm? 0.04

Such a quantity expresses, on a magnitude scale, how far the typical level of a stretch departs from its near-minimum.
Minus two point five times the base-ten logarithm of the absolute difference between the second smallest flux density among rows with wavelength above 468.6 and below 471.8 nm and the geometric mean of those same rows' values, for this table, 1.2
